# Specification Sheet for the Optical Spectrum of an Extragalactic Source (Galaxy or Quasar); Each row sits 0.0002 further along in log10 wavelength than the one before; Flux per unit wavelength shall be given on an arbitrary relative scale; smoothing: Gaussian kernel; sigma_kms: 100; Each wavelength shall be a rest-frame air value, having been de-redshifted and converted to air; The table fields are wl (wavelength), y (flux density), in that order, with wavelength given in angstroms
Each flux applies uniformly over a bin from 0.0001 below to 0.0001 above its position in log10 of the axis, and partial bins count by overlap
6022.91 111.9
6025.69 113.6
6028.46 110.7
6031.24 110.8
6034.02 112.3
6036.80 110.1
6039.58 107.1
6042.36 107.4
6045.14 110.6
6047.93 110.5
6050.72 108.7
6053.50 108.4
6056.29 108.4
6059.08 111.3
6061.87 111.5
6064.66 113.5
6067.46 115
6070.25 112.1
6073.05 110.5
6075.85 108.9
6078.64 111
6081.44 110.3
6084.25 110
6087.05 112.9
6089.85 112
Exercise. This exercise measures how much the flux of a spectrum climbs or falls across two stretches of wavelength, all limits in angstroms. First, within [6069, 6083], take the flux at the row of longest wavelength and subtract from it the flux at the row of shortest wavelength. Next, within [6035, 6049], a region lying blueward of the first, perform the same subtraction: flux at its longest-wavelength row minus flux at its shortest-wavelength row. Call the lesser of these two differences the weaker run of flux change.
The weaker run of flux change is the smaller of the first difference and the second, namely -1.8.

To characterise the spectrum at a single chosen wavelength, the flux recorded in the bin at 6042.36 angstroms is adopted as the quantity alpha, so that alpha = 107.4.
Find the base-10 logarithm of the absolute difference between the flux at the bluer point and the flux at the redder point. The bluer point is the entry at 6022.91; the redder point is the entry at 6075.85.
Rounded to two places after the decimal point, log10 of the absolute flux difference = 0.48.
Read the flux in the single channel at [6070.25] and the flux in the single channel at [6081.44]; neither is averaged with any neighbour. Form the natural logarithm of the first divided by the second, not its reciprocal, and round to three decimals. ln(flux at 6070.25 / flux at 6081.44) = 0.016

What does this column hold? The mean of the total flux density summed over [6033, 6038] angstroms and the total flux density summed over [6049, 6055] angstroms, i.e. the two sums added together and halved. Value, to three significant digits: 220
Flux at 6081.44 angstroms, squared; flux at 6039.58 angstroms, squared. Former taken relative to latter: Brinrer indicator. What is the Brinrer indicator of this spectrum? 1.06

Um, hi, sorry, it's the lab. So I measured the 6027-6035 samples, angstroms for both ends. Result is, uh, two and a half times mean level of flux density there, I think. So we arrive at 278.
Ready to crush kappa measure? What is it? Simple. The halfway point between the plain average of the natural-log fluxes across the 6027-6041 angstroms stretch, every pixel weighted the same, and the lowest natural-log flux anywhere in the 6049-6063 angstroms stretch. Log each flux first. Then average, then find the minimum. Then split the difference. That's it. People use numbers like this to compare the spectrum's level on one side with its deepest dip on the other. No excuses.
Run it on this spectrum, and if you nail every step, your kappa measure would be 4.69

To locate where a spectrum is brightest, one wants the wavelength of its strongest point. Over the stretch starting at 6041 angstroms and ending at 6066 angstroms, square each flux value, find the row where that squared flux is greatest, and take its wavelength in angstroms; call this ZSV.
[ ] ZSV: 6064.66 angstroms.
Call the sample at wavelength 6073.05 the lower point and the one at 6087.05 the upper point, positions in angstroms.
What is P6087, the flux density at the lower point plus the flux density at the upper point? 223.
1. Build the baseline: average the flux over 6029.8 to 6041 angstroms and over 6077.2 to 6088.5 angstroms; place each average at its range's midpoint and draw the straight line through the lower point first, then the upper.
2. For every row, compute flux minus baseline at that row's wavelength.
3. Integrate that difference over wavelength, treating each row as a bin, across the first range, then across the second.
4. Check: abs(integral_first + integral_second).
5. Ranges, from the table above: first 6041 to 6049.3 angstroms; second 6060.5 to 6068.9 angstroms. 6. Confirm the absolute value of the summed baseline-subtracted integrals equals 16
